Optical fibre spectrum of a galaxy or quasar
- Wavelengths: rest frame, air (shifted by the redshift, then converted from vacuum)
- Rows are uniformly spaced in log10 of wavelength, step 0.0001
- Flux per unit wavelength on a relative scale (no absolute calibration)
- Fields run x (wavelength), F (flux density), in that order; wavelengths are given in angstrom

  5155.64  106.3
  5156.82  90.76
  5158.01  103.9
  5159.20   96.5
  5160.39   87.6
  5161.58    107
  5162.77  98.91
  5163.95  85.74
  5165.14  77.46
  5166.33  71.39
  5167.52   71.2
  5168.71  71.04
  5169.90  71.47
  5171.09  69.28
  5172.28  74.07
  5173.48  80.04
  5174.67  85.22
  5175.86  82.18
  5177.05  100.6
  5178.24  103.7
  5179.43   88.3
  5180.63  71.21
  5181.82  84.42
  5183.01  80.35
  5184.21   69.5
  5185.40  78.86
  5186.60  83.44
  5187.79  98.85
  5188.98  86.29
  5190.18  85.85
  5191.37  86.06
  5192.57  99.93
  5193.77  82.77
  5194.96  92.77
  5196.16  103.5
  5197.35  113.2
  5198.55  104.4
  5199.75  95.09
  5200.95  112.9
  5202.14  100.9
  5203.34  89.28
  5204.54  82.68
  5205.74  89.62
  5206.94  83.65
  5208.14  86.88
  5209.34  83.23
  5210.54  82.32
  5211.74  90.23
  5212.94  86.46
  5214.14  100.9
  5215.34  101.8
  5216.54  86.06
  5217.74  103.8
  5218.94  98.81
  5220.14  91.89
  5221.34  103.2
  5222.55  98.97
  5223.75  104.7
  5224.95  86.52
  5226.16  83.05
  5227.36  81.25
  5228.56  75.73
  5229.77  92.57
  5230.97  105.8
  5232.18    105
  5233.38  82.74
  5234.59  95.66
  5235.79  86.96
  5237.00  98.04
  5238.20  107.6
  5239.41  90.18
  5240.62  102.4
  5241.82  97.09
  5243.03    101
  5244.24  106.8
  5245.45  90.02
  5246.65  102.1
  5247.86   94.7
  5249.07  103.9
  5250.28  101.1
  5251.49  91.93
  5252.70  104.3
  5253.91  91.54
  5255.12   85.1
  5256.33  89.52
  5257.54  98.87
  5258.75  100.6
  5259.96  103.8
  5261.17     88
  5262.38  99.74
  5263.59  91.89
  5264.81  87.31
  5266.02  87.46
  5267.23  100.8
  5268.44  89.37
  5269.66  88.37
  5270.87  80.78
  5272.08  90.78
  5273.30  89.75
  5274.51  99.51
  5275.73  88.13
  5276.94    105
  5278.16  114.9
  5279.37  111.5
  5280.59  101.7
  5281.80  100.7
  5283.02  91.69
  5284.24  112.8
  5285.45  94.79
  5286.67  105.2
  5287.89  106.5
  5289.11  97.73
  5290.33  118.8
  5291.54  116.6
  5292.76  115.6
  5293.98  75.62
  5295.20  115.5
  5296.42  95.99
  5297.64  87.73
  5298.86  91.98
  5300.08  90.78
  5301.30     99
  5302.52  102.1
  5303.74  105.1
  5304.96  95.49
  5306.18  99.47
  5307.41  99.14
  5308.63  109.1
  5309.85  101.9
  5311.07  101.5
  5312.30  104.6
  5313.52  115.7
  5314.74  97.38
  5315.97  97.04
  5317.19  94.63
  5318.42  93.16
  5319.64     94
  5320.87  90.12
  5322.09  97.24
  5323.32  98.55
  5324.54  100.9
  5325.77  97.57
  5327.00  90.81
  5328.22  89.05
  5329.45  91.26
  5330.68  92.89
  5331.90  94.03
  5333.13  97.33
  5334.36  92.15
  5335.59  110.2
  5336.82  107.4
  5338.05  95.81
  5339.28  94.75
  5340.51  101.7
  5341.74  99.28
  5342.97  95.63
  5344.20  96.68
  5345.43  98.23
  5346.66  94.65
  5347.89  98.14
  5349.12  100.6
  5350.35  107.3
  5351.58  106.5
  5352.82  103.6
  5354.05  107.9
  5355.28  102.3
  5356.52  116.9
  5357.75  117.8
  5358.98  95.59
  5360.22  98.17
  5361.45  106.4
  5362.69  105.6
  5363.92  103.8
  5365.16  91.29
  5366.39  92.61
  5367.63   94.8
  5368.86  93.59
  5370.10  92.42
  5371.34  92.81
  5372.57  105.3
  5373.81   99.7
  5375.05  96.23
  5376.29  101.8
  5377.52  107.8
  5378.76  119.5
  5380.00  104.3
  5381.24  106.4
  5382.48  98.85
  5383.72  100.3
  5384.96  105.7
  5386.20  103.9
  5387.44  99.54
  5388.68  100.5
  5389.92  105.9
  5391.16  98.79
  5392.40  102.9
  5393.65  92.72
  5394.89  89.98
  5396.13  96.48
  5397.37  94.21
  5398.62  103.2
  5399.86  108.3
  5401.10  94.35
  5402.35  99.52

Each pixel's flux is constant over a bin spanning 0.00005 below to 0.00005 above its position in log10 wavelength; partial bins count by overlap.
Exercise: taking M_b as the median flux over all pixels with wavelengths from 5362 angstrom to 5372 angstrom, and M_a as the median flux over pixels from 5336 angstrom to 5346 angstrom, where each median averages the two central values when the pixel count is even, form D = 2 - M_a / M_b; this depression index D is 0.95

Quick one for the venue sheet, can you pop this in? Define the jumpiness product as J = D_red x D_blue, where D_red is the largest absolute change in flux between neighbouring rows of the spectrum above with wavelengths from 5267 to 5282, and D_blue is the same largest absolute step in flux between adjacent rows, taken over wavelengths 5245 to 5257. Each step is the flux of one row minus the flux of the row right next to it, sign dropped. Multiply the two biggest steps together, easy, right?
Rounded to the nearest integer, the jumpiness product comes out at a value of 215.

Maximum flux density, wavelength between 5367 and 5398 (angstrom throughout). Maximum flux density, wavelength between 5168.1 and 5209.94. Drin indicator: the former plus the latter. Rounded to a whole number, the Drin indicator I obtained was 233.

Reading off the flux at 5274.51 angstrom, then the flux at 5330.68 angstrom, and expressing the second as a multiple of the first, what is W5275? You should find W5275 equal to 0.93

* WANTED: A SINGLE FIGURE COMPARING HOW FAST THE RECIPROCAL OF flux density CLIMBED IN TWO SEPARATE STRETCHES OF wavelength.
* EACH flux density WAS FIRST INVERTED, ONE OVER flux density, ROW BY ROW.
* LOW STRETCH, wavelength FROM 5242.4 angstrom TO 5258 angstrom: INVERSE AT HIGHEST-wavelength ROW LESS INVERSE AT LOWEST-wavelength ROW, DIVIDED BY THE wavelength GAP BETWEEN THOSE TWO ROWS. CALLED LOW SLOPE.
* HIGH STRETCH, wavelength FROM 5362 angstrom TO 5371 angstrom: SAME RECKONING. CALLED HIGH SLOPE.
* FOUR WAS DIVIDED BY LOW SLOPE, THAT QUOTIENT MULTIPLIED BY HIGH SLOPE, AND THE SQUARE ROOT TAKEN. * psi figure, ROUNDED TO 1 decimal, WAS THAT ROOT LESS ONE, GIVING 6.0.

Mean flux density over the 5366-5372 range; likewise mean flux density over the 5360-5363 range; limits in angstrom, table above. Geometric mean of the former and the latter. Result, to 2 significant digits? 98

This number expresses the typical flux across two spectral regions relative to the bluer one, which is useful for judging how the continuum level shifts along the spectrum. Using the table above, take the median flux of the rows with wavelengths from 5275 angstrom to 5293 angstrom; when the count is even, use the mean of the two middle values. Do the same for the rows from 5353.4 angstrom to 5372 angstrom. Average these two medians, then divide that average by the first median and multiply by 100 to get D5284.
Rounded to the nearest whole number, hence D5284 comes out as 97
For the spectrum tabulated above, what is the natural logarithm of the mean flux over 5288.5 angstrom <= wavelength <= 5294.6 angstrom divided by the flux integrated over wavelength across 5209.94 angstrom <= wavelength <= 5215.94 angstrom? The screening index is -1.66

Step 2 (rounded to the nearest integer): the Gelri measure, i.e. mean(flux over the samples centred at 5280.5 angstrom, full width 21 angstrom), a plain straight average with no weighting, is 101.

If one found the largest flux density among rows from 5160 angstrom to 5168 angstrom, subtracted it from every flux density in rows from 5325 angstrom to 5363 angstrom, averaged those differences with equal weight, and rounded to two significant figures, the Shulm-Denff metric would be -6.8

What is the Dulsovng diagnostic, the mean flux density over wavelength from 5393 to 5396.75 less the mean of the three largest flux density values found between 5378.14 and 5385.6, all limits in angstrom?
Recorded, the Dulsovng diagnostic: -17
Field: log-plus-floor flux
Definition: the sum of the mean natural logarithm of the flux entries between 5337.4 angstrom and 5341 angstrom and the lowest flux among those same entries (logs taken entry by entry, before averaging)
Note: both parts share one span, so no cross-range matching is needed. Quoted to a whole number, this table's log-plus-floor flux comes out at 99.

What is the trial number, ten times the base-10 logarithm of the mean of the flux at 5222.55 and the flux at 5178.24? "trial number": 20.1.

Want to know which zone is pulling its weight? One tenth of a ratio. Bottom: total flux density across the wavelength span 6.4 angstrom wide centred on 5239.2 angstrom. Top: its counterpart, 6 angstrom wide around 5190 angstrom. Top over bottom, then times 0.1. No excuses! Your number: 0.092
